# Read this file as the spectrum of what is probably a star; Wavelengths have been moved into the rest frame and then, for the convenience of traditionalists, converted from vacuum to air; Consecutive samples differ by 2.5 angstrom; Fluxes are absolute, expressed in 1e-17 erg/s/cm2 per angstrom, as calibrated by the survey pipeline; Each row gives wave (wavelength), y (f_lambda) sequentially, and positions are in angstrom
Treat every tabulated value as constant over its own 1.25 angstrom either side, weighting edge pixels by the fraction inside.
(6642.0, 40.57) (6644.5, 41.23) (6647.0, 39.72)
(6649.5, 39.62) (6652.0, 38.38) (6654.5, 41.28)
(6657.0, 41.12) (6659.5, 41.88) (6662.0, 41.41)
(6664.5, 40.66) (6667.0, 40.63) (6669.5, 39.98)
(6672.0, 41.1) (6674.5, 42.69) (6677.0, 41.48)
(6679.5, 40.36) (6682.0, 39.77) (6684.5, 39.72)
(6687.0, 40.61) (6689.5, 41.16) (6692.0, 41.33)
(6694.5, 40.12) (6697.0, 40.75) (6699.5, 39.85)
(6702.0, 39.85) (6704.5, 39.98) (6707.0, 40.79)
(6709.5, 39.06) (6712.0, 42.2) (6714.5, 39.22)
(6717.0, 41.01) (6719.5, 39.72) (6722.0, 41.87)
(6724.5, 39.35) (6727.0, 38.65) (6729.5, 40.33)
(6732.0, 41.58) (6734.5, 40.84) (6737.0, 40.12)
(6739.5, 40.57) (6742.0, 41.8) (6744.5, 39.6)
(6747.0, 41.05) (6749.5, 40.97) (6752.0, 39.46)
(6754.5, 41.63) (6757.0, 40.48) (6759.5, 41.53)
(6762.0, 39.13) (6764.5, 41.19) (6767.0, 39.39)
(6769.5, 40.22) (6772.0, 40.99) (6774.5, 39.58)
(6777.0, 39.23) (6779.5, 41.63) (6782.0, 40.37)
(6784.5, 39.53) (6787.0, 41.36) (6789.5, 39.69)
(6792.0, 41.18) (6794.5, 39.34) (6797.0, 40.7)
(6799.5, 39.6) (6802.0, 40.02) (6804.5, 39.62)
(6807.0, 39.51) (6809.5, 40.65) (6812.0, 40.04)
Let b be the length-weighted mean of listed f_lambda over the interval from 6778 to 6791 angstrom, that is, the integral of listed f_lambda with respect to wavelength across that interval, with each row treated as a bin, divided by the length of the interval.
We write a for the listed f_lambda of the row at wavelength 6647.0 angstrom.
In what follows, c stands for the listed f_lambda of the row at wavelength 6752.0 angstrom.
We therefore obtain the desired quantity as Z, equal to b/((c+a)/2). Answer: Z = 1.02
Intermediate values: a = 39.72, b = 40.5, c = 39.46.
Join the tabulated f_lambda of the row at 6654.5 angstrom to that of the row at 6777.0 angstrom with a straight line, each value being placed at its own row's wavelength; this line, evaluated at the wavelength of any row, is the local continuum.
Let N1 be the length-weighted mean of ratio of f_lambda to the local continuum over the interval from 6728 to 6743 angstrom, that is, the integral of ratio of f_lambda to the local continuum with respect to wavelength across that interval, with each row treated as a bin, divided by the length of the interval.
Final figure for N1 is 1.02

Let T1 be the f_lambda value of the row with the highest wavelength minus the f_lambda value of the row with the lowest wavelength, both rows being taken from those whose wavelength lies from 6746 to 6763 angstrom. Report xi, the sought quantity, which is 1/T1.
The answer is -0.5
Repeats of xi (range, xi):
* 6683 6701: 7.7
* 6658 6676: 1.2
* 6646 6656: 0.6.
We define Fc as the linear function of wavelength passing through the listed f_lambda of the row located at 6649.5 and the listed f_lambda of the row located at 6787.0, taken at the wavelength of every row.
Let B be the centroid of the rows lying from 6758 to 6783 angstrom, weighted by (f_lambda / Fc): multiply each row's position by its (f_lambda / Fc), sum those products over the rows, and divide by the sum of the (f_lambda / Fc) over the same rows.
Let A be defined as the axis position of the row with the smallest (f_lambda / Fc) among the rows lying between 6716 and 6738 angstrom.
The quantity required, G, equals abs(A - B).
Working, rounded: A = 6727.0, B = 6770.7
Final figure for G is 43.7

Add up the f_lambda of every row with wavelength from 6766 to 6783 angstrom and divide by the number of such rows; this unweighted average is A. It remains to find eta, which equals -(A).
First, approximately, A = 40.2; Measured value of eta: -40.2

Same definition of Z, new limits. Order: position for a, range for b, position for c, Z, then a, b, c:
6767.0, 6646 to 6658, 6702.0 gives 1.01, 39.39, 40.0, 39.85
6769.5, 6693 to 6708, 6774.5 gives 1.01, 40.22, 40.2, 39.58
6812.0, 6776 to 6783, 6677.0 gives 0.99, 40.04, 40.5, 41.48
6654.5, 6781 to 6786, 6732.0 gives 0.97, 41.28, 40.0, 41.58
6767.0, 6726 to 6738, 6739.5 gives 1.01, 39.39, 40.3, 40.57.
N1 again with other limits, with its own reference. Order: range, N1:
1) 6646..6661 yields 0.98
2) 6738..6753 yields 1.02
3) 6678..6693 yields 0.99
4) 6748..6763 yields 1.02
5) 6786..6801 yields 1.03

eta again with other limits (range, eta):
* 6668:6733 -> -40.5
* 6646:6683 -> -40.7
